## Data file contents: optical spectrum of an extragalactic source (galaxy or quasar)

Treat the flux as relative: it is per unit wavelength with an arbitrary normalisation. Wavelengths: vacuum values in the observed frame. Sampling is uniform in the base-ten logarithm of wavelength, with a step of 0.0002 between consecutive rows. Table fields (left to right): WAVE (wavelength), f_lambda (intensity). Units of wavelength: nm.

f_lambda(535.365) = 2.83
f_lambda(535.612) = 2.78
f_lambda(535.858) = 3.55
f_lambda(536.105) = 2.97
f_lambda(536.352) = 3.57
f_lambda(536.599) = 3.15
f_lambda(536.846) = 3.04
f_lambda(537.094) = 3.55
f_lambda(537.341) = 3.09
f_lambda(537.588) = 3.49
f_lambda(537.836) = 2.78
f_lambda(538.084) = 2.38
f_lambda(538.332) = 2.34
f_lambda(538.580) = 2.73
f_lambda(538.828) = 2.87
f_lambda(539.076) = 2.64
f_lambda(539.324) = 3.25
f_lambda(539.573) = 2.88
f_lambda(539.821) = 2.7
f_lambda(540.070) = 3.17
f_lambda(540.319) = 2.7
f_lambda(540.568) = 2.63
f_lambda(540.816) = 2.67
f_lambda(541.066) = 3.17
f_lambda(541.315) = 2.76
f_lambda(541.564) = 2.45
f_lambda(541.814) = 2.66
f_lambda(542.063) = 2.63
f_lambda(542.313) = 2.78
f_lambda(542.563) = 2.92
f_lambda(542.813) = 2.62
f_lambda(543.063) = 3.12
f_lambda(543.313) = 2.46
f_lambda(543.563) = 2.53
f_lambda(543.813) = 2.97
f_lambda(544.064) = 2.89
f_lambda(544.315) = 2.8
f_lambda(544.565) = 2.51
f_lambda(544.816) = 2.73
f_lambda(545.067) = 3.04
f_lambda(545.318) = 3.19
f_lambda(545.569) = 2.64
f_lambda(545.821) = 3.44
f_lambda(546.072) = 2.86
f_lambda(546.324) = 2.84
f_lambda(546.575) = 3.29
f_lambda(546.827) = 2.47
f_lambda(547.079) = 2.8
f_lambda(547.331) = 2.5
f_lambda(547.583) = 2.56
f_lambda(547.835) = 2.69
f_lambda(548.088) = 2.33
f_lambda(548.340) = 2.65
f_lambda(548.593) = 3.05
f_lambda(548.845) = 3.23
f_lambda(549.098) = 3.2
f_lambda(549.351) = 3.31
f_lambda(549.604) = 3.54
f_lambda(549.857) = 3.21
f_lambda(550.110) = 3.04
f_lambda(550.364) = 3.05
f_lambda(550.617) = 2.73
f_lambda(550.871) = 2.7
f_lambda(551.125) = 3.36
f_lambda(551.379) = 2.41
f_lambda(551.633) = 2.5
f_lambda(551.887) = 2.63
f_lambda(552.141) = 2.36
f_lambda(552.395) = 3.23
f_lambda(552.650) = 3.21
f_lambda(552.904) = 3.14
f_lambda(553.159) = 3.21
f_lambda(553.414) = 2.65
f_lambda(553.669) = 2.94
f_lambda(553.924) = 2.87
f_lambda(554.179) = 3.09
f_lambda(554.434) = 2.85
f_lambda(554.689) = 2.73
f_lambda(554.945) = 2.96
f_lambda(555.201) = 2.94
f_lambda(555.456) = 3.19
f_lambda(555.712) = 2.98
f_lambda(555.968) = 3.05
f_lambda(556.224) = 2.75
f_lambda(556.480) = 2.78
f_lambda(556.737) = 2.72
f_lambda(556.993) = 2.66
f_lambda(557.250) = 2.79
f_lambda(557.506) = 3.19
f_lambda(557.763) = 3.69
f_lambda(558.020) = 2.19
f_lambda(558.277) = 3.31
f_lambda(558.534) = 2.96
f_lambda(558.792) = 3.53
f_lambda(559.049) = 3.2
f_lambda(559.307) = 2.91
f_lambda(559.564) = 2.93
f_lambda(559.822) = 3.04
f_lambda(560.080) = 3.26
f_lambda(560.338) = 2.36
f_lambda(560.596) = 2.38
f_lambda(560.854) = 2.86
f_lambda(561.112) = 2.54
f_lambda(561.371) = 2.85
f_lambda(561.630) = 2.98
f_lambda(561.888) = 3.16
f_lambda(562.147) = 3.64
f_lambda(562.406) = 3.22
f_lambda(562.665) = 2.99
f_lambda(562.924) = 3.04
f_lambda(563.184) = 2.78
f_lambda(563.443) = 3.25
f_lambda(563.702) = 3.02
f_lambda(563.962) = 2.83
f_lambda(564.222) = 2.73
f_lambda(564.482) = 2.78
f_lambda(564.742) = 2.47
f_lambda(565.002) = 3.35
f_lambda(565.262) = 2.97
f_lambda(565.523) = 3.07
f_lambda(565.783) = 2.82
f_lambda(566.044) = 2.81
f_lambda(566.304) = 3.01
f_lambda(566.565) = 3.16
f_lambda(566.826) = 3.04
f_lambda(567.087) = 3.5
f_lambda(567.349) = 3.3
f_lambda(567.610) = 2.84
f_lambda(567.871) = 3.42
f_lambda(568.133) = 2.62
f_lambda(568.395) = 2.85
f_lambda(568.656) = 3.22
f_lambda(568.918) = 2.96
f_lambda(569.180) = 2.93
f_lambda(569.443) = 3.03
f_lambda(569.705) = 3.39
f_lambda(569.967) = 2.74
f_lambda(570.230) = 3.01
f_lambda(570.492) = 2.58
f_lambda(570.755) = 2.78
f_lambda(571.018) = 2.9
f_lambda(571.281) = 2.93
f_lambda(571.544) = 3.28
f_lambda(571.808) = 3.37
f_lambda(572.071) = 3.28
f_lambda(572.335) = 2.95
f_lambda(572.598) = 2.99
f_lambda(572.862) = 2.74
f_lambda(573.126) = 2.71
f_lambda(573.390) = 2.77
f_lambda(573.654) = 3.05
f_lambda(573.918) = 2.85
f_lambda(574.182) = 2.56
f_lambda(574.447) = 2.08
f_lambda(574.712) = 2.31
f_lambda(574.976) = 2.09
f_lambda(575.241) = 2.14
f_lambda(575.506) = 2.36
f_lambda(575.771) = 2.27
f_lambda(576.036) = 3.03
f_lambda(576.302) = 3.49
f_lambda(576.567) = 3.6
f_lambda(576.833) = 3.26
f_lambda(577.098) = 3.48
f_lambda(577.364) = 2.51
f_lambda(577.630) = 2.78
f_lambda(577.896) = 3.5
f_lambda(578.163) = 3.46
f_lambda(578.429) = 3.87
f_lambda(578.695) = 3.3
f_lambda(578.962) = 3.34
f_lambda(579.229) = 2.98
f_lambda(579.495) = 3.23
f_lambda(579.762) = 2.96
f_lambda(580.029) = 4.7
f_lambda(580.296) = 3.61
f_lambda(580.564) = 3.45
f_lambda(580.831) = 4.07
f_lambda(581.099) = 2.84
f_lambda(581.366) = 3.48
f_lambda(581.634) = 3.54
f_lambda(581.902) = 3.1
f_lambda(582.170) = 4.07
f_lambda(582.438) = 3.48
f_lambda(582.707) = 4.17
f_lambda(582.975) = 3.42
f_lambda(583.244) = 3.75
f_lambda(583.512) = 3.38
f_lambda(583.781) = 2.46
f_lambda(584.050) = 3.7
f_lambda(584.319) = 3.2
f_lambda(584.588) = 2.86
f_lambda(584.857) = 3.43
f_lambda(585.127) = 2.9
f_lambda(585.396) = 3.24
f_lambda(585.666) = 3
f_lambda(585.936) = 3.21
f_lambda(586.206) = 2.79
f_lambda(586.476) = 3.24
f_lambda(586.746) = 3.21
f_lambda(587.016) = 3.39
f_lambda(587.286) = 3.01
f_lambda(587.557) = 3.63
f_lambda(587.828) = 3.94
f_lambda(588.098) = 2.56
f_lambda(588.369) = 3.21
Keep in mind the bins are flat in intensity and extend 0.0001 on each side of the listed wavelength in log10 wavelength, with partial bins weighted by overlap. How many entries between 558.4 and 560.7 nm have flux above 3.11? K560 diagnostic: 3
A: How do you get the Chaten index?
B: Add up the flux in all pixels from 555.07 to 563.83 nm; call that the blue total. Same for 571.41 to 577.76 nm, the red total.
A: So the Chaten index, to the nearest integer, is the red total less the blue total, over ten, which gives -3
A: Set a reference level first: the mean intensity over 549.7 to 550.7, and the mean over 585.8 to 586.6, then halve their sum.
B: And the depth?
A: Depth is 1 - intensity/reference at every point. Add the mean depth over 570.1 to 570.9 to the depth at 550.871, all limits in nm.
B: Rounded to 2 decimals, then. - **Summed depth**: 0.20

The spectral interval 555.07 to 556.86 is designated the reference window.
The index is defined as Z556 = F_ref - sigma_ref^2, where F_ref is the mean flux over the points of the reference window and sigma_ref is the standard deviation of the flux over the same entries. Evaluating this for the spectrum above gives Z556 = 2.89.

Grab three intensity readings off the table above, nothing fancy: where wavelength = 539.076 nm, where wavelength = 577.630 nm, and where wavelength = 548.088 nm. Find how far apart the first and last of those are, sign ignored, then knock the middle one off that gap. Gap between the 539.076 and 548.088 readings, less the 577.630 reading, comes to -2.47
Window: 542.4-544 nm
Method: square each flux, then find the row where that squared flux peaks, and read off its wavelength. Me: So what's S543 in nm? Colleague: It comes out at 543.063 nm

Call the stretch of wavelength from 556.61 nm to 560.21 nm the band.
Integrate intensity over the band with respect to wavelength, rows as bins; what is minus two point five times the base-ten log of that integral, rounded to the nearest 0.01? -2.59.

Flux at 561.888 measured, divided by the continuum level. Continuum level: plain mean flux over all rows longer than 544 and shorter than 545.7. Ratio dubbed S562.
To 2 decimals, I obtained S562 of 1.12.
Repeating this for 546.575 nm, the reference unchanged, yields 1.16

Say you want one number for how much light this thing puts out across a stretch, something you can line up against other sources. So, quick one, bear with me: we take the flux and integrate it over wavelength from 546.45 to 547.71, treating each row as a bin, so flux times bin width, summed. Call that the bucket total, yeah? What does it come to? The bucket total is 3.4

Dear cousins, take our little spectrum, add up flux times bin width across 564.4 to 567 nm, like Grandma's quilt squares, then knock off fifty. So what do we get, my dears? -42.3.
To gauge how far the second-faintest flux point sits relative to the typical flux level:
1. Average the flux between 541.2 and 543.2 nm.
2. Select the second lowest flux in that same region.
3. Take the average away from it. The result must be -0.12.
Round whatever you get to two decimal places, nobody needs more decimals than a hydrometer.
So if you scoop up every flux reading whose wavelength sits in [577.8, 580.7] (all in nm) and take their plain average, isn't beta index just 3.49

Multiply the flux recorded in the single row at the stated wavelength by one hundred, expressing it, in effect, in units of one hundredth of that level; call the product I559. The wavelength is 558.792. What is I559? 353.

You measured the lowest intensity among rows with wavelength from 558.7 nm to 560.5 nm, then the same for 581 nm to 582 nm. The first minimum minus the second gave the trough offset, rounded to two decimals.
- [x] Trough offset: -0.48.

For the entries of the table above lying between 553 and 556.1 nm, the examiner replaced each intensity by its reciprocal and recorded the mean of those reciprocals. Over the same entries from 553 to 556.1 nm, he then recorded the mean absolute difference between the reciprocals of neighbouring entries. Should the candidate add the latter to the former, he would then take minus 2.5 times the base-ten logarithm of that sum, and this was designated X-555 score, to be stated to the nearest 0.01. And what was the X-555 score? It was 1.10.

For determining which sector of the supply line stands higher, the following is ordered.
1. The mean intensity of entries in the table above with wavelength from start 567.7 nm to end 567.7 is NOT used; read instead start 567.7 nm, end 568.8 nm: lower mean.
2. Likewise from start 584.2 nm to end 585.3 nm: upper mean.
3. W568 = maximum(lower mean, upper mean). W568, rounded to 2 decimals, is 3.10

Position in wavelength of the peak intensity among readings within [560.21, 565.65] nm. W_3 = 562.147 nm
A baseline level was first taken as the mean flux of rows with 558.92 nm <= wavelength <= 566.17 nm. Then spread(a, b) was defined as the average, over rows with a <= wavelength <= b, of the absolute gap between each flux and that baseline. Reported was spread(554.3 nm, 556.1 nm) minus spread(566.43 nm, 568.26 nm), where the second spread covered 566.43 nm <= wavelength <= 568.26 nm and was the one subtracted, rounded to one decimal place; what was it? -0.2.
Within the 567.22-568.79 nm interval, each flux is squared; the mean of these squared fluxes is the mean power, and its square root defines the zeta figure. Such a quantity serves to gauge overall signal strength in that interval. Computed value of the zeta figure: 3.06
